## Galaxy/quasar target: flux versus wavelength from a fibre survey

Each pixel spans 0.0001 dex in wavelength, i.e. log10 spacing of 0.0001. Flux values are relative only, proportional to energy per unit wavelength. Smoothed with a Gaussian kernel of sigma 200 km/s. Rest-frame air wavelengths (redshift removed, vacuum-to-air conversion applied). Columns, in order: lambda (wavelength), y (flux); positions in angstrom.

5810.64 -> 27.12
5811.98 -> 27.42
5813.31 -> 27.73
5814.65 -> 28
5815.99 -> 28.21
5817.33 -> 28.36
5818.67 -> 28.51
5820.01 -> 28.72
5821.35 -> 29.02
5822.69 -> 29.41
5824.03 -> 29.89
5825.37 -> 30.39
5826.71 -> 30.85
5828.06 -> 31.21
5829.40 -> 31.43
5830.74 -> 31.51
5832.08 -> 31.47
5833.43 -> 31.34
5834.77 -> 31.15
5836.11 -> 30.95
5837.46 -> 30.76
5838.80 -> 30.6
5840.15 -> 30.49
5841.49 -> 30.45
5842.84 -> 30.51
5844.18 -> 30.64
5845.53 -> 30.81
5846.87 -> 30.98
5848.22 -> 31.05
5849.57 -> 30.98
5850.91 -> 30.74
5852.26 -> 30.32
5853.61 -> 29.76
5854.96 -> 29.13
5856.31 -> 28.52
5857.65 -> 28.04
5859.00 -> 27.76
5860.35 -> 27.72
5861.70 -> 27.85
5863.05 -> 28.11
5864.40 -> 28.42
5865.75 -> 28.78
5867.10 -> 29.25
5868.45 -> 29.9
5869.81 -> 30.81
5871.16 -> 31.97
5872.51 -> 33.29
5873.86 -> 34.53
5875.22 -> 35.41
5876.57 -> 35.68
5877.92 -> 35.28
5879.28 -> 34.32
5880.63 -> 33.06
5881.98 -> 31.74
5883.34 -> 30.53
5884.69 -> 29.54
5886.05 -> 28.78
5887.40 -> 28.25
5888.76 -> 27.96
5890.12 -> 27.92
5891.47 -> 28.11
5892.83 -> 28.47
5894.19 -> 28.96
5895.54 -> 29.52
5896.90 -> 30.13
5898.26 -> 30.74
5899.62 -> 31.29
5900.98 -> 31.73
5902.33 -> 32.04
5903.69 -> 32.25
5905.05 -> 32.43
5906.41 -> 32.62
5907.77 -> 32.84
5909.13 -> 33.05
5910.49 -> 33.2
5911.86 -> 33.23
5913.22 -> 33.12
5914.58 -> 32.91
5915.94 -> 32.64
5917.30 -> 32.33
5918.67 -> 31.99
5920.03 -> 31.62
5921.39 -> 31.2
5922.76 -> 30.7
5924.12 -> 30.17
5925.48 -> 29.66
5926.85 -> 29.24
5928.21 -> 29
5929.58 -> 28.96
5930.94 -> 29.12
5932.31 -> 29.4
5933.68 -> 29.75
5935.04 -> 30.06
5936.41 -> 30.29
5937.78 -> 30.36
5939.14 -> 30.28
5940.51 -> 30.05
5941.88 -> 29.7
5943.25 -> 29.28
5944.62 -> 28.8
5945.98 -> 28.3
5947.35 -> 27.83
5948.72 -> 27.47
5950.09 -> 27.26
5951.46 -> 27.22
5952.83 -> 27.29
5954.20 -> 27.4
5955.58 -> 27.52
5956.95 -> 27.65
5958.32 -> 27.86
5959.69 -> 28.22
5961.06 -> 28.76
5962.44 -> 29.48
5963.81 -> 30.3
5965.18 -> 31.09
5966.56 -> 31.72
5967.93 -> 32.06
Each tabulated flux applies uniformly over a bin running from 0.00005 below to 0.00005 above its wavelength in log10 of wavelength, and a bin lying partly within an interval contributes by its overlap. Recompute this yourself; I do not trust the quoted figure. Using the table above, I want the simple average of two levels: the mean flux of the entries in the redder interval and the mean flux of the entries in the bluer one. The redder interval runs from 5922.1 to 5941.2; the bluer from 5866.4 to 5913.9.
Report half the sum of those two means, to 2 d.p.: 30.64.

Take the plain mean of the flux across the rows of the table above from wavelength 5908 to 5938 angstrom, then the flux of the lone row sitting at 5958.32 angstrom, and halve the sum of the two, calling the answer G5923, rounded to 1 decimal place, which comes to 29.4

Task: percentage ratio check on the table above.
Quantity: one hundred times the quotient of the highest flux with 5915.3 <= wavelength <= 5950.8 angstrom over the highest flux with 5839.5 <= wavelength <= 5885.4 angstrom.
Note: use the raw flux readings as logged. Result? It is 91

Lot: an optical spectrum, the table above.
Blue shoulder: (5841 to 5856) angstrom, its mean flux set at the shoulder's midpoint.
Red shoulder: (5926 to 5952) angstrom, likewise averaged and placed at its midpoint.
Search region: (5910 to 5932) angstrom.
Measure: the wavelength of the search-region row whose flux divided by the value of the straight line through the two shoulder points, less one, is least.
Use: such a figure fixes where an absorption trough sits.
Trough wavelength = 5929.58 angstrom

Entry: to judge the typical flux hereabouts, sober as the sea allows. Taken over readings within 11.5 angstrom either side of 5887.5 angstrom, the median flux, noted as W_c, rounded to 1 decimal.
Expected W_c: 29.5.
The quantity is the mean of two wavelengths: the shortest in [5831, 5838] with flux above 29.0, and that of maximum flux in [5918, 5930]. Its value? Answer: 5875.4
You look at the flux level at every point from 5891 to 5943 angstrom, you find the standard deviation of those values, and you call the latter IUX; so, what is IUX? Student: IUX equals 1.5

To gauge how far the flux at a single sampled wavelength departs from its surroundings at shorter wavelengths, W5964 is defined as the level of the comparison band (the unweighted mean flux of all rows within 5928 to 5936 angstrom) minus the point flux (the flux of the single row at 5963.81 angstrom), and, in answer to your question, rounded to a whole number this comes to -1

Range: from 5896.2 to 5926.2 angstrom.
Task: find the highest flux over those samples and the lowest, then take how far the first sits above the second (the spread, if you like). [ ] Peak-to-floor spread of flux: 3.6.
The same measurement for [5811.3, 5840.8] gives 4.1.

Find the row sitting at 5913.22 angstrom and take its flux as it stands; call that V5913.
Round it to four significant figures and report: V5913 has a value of 33.12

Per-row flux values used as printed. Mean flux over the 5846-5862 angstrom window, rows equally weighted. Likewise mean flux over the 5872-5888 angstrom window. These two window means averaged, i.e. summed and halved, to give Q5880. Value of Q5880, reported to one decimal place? 31.0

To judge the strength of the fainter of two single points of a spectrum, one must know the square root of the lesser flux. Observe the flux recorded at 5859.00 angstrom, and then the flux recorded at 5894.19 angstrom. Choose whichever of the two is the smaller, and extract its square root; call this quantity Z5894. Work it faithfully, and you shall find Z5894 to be 5.27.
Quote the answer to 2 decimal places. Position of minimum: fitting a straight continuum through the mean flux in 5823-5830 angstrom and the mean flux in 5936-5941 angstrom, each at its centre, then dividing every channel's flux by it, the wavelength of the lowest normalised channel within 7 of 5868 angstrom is 5861.70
